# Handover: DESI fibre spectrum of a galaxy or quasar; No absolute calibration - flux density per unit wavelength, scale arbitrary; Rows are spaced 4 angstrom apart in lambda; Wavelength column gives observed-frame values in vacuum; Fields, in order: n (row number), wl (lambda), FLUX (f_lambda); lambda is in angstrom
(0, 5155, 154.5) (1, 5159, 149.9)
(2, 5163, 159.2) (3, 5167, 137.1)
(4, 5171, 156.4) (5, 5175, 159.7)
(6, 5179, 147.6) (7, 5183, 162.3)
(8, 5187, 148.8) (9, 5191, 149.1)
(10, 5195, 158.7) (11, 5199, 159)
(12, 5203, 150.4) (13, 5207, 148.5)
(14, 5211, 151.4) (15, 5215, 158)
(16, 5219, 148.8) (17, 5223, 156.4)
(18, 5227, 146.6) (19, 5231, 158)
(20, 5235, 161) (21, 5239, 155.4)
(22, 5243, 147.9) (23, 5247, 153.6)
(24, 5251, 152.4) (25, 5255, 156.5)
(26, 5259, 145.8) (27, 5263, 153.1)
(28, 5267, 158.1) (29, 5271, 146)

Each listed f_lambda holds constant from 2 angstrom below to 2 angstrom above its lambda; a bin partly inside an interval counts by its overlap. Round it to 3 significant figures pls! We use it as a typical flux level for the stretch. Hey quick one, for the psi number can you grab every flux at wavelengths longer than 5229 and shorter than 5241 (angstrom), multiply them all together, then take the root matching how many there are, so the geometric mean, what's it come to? 158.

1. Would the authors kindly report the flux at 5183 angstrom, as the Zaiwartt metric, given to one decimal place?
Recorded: 162.3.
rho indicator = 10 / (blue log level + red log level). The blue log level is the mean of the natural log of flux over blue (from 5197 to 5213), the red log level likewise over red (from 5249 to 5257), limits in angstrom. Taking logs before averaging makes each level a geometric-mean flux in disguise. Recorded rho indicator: 0.993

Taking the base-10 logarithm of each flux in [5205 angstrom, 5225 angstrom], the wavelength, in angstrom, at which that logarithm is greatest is 5215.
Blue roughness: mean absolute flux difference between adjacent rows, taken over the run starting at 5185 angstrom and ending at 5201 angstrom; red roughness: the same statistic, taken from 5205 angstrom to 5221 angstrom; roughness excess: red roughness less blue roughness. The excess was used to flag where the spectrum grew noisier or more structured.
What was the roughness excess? 2.8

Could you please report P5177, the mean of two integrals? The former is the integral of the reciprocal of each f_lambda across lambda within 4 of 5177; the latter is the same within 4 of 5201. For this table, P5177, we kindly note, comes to 0.0520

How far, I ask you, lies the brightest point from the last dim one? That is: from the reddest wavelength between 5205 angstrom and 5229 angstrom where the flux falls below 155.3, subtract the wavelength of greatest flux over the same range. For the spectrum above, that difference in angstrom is 12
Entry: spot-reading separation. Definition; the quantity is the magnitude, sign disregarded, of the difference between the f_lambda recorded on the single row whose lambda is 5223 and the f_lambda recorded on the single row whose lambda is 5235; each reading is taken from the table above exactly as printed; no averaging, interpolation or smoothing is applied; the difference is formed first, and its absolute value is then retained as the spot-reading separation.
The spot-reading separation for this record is 5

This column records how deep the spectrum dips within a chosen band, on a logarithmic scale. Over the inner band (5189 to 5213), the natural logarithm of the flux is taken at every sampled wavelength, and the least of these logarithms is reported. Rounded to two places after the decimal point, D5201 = 5.00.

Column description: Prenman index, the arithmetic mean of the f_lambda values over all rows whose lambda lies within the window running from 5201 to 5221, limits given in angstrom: 151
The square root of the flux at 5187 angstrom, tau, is 12.20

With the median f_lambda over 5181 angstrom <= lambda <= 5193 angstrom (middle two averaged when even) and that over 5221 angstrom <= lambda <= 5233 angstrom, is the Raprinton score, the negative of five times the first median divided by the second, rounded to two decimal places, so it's -4.77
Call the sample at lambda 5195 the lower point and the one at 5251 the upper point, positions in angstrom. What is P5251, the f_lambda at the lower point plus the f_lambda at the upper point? 311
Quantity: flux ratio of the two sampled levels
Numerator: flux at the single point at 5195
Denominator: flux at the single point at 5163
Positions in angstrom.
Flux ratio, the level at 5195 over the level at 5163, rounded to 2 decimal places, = 1.00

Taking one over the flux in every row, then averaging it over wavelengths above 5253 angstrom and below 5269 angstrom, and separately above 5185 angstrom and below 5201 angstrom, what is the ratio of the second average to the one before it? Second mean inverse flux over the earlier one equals 1.00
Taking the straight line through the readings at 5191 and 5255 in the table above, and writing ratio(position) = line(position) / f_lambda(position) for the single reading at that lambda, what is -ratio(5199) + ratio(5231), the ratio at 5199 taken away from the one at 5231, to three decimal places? 0.029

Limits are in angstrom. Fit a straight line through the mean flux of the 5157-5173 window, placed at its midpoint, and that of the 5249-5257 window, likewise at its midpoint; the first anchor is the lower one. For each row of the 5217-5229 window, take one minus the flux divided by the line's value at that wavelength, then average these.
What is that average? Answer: 0.017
